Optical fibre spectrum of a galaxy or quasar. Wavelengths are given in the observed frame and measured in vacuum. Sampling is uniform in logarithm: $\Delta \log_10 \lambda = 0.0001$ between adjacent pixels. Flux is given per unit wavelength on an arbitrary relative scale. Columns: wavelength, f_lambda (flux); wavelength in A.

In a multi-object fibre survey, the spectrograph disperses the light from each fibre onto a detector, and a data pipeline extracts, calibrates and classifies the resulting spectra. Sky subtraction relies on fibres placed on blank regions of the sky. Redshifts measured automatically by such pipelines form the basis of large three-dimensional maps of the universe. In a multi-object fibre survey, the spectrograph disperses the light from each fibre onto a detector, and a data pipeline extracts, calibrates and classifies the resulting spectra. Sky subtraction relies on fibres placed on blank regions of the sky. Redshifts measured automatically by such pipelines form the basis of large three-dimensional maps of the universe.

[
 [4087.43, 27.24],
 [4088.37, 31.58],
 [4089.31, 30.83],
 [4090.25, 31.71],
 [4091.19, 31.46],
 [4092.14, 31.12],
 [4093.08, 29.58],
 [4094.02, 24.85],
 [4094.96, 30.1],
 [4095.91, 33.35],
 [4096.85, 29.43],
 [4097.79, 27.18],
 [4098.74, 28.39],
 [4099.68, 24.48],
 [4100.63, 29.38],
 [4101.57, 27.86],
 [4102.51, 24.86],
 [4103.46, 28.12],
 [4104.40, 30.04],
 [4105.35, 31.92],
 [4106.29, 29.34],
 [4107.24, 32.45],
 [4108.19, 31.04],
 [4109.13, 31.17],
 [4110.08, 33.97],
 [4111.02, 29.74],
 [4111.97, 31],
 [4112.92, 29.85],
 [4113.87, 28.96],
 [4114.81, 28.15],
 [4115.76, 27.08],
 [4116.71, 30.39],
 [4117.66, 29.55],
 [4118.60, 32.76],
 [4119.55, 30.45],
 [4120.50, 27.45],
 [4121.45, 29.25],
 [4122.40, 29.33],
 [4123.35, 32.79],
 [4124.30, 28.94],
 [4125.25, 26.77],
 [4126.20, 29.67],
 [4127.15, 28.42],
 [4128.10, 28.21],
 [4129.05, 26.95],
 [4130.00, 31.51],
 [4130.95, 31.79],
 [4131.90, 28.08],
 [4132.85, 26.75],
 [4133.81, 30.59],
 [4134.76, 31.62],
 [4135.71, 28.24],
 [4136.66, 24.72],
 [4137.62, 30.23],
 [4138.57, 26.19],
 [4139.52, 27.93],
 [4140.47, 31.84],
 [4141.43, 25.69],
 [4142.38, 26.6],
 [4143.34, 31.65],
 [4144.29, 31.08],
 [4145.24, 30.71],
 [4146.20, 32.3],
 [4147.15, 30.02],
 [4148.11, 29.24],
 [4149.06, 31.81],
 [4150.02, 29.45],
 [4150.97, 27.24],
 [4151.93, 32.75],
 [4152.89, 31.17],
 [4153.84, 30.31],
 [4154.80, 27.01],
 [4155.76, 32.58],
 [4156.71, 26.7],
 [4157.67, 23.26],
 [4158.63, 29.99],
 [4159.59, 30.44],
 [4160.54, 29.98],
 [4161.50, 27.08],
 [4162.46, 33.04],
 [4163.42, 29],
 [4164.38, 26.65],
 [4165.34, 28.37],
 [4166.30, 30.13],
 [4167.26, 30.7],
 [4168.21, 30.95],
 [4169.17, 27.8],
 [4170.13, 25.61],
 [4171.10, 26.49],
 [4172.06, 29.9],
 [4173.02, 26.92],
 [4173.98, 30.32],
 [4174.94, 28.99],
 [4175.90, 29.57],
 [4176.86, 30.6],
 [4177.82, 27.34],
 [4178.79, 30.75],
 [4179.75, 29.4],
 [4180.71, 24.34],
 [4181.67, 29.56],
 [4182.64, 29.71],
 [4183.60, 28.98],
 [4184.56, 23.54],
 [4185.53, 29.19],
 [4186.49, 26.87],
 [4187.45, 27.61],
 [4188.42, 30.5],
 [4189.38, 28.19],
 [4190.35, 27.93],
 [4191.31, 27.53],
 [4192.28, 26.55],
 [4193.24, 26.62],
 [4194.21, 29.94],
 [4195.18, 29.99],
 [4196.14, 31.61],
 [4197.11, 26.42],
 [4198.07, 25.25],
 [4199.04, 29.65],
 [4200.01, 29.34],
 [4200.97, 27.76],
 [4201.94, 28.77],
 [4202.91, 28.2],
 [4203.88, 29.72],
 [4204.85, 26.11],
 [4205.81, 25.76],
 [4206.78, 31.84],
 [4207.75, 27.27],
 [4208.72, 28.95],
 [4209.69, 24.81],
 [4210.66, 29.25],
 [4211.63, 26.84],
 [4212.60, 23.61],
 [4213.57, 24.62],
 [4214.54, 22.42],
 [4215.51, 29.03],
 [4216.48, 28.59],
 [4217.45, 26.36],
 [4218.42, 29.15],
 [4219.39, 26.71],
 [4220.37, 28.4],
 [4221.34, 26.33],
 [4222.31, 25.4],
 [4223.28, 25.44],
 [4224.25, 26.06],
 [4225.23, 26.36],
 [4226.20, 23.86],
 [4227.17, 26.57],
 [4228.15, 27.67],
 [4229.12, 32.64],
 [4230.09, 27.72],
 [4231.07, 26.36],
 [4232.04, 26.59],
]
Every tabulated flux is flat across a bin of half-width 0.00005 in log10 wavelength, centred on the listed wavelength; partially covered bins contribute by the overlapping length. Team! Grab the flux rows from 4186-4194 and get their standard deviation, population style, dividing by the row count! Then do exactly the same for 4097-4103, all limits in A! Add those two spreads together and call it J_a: 3.0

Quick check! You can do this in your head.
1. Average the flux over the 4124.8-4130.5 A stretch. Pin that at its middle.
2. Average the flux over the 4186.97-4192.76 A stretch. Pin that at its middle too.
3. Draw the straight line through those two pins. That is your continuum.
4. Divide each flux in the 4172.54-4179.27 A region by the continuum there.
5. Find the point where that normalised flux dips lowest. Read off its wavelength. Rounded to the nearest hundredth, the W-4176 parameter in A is 4173.02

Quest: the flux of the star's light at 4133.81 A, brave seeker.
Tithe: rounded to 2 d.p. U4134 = 30.59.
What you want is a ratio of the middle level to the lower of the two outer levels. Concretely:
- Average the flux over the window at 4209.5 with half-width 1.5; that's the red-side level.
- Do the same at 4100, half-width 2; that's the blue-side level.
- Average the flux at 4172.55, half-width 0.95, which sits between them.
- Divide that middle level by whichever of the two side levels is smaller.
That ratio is 1.03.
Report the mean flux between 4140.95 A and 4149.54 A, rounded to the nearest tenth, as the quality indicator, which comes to 29.9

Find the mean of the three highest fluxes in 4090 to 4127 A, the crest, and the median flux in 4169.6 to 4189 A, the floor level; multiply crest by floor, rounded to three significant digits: 971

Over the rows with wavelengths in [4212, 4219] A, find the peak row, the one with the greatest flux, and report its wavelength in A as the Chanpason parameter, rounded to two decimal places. 4218.42 A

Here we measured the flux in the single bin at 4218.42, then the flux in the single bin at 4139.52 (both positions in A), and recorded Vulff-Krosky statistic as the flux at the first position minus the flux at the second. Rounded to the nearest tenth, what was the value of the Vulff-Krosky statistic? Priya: 1.2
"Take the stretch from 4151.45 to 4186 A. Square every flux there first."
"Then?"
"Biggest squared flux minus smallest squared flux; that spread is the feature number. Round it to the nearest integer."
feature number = 551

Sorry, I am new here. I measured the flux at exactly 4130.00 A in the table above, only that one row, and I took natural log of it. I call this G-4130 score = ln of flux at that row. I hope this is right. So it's 3.45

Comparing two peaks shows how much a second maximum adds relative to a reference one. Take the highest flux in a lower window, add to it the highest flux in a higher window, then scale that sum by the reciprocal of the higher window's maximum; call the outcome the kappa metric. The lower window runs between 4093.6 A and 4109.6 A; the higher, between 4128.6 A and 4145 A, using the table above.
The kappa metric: 2.05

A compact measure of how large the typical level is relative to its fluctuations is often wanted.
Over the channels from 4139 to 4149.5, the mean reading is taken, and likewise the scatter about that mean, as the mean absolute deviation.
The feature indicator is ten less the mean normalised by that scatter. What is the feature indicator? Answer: -6.2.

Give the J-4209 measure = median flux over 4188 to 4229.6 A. 27.5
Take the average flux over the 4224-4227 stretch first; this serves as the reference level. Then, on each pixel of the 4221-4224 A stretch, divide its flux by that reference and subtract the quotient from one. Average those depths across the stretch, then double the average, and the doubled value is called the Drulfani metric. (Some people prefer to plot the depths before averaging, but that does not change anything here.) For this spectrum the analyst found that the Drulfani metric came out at -0.02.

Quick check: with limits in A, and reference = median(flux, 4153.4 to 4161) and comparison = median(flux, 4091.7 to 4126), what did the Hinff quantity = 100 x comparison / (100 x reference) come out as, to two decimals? 0.98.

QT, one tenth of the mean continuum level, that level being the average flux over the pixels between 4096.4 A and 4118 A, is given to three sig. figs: 2.93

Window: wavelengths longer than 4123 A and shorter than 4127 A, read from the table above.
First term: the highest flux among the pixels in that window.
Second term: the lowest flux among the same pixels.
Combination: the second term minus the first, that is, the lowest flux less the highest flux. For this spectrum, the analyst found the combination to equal -6.0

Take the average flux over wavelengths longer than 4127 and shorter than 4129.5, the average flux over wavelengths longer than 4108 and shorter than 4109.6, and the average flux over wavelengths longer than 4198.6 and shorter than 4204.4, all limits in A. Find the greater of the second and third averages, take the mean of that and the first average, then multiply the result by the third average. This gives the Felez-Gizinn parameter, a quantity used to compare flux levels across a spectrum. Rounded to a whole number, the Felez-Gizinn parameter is 852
